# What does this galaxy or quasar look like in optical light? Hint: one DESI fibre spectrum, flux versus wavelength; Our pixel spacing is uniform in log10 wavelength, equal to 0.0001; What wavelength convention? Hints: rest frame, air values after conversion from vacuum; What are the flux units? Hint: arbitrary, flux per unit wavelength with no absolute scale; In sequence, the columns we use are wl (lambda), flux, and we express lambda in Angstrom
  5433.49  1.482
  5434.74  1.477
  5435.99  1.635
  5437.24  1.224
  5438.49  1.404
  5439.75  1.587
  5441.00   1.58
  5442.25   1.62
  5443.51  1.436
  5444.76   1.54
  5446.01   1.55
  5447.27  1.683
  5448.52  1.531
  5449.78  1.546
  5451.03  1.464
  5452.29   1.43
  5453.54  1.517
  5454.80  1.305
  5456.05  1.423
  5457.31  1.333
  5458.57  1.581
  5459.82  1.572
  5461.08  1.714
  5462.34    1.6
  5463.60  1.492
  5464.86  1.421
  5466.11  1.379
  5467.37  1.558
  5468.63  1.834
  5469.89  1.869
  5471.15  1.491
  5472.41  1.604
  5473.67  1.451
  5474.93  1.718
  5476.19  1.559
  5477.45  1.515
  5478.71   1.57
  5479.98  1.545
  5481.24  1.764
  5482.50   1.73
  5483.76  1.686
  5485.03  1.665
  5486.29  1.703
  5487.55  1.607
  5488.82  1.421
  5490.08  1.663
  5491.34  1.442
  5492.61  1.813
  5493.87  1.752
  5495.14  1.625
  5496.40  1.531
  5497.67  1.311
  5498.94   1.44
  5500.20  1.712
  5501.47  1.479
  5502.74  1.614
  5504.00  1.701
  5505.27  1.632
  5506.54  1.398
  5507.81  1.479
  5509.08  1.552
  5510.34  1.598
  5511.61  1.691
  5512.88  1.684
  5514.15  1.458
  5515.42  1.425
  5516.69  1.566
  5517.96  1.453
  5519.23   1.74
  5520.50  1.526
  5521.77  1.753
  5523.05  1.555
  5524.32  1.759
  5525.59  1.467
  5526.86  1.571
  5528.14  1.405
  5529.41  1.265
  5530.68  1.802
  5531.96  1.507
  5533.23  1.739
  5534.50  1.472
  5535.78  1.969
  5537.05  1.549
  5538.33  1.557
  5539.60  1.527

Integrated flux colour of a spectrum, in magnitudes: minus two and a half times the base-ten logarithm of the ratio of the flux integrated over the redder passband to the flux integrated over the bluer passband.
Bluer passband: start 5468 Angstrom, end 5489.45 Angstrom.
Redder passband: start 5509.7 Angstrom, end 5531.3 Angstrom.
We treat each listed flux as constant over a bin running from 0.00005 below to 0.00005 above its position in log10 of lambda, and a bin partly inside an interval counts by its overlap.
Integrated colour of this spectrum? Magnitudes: 0.03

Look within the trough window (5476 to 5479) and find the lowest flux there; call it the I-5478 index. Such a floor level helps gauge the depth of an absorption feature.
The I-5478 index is 1.515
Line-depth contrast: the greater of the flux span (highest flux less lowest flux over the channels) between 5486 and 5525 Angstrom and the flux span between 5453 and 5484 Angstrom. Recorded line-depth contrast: 0.56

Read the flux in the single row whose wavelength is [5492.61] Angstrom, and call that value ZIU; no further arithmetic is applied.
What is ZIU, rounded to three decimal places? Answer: 1.813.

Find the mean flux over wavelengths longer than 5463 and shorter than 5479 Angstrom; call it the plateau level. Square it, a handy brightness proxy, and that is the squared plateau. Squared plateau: 2.48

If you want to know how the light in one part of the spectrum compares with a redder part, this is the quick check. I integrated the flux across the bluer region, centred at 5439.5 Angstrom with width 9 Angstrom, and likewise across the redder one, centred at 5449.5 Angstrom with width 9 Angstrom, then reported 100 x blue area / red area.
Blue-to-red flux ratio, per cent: 98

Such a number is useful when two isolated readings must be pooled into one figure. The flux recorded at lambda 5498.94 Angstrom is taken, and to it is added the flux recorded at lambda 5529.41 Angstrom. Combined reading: 2.7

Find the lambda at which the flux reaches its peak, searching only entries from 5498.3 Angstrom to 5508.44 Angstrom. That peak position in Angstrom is 5500.20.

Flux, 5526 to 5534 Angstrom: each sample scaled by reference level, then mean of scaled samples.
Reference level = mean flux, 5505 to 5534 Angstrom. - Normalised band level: 0.99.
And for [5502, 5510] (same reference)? 1.00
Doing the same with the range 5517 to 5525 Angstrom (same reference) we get 1.04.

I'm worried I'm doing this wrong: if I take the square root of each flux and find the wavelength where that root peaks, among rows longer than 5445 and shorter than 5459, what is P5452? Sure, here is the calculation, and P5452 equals 5447.27 Angstrom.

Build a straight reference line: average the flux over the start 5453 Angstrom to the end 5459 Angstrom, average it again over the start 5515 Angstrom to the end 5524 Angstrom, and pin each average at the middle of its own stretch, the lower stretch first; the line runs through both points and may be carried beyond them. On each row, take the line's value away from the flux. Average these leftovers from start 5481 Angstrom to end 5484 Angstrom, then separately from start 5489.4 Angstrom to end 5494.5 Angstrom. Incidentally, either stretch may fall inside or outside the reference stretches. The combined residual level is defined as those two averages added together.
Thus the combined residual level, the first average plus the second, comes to 0.4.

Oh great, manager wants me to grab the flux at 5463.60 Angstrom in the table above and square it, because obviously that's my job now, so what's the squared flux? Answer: 2.23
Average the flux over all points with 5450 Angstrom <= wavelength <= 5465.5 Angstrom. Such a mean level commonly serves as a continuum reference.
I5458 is 1.49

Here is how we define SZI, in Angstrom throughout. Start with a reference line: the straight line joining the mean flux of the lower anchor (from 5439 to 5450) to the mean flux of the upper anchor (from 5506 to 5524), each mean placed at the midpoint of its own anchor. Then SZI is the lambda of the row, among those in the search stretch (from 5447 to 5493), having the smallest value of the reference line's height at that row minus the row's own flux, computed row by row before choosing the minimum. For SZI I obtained 5469.89 Angstrom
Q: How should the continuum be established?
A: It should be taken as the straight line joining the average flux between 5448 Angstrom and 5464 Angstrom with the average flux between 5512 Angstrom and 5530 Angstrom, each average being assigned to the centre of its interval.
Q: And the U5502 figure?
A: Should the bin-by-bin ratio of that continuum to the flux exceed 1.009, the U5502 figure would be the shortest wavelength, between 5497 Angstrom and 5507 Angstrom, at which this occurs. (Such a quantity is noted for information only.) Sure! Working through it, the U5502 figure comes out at 5497.67 Angstrom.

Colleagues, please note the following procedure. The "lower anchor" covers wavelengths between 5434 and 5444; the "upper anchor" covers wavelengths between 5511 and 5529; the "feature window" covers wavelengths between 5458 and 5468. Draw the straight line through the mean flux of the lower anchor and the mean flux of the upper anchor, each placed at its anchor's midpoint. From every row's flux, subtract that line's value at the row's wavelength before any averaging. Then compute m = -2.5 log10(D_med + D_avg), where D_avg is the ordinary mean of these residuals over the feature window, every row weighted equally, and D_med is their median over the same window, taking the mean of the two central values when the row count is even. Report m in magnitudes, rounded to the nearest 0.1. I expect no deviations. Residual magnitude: 2.9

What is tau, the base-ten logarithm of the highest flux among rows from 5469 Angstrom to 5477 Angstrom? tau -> 0.27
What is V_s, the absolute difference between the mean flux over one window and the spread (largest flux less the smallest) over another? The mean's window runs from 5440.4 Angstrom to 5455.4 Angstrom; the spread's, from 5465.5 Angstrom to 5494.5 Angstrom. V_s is 1.03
